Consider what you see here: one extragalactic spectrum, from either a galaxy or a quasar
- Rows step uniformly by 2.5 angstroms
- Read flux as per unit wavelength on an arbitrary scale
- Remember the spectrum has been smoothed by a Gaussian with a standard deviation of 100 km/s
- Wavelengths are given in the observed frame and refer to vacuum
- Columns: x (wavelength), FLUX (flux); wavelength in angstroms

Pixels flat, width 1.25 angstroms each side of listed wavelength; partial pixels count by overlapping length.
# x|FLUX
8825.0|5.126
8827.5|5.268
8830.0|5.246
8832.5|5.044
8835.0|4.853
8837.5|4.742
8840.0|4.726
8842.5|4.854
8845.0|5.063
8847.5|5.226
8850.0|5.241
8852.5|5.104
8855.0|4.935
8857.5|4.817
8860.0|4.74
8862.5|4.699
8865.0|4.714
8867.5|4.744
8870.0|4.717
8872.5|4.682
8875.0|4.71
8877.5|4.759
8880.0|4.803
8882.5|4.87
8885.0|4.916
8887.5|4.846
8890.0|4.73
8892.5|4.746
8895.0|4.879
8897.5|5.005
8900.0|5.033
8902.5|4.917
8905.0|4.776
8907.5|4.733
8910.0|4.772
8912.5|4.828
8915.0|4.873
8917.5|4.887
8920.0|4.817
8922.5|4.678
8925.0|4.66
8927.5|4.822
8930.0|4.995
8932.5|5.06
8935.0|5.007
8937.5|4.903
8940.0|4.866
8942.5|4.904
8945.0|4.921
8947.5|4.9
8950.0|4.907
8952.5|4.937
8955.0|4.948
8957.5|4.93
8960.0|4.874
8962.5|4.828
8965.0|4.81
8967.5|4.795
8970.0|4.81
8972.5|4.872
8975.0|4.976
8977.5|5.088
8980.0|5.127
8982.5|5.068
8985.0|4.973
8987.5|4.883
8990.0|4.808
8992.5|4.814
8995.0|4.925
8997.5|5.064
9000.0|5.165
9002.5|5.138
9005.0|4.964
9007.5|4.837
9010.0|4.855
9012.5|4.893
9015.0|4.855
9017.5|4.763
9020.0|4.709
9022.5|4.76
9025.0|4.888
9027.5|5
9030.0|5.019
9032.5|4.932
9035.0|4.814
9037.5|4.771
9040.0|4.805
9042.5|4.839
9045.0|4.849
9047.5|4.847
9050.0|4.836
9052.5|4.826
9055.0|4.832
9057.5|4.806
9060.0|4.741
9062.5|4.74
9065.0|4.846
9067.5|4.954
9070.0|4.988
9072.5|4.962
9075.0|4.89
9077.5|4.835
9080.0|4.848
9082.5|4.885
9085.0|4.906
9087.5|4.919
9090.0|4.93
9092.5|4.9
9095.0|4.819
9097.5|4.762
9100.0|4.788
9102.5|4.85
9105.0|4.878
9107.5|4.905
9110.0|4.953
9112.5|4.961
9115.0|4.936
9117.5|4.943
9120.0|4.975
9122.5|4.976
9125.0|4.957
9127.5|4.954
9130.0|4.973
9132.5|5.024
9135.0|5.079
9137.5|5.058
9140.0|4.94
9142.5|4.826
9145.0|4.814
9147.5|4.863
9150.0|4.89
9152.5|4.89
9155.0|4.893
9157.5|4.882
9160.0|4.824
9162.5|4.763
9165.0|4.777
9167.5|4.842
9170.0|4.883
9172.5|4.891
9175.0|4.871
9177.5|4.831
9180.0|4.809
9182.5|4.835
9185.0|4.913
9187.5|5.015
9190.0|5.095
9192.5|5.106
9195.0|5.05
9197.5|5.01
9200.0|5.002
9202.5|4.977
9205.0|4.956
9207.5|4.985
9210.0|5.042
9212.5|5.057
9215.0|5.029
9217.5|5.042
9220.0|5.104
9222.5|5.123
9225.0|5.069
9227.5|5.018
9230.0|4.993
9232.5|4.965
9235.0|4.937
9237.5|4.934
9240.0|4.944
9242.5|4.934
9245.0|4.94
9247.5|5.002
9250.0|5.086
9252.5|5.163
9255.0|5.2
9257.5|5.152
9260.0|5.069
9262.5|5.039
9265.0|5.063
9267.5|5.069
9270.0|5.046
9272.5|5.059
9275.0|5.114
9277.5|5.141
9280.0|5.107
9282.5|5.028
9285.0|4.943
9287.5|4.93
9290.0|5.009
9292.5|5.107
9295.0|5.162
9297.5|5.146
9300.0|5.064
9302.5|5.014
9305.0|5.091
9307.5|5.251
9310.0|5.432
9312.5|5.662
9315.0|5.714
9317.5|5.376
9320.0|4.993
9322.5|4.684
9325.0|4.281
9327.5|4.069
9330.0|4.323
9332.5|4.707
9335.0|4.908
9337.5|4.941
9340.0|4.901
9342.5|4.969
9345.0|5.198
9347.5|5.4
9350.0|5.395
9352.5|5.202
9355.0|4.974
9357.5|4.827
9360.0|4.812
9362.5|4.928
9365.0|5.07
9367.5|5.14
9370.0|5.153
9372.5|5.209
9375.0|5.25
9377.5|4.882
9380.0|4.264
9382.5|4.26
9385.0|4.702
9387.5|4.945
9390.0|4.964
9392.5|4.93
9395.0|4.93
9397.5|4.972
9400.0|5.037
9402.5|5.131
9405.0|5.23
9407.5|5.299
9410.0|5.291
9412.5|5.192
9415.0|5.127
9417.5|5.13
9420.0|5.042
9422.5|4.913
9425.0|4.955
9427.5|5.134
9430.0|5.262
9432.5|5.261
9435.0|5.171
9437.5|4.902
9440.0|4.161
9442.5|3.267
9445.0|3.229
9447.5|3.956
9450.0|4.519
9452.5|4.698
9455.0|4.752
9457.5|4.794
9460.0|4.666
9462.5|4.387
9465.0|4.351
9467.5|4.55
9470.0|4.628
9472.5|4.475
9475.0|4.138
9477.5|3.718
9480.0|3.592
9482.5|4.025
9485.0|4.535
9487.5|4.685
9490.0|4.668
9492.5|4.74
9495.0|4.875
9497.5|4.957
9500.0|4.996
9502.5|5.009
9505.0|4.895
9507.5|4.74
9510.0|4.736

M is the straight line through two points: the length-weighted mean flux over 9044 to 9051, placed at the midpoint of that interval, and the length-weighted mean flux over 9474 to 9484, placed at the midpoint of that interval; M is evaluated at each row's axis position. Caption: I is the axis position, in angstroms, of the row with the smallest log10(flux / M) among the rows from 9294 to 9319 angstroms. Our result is 9302.5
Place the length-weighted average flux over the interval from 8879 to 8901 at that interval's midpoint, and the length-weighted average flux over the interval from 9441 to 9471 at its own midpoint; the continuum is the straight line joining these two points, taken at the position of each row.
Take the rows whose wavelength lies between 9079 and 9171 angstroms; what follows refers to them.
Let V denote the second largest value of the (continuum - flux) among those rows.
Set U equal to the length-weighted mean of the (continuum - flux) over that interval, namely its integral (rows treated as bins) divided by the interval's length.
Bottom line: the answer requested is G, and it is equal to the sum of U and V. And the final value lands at -0.39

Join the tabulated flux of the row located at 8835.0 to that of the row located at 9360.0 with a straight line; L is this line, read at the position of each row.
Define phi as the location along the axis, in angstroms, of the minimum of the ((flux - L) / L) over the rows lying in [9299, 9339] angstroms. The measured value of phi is 9327.5 angstroms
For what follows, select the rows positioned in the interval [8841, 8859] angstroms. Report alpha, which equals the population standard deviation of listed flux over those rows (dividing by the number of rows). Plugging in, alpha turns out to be 0.16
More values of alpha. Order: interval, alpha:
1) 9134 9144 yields 0.10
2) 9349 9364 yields 0.21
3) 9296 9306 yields 0.05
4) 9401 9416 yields 0.07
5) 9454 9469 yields 0.17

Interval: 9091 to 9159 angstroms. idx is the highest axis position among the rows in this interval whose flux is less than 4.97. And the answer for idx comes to 9157.5 angstroms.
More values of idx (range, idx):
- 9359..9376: 9362.5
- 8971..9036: 9035.0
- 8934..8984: 8972.5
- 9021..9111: 9110.0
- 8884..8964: 8962.5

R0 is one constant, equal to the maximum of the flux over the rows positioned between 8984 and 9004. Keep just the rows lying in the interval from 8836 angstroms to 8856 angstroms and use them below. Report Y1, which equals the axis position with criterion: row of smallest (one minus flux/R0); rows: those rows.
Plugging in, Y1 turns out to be 8850.0 angstroms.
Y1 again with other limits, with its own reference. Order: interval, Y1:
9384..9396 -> 9390.0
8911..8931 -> 8930.0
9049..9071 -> 9070.0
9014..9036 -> 9030.0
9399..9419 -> 9407.5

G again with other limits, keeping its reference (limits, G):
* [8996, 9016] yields -0.32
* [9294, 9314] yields -1.37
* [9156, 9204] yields -0.51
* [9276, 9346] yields -0.39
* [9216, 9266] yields -0.92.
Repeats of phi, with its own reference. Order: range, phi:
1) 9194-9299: 9287.5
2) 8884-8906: 8890.0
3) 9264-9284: 9282.5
